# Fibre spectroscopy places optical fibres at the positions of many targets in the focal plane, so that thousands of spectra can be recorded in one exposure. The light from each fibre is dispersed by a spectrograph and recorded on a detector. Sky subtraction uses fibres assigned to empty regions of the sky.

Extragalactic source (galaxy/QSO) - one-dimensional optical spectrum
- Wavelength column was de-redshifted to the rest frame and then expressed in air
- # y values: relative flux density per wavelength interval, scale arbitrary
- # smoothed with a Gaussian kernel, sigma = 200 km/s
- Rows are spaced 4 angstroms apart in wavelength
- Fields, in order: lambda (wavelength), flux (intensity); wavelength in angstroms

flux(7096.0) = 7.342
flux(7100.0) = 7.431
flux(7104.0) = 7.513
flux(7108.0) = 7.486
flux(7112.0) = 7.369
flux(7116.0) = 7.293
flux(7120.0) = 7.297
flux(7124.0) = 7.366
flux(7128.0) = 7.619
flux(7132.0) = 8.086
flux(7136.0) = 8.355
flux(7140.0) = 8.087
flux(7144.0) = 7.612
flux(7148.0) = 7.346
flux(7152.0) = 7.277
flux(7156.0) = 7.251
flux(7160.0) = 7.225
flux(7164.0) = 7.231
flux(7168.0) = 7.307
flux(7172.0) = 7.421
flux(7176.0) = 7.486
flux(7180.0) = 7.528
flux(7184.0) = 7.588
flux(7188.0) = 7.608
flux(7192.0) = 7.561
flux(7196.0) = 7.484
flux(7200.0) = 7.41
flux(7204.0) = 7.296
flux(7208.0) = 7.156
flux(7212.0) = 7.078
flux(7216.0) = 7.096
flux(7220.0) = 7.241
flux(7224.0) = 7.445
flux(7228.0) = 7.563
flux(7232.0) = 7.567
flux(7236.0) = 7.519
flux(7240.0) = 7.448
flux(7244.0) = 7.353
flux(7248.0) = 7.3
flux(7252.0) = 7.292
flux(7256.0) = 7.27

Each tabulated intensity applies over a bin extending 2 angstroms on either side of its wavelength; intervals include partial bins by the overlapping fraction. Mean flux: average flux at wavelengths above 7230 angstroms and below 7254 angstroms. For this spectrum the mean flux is 7.41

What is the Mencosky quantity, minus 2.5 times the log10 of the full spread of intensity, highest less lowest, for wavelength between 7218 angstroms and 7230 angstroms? 1.2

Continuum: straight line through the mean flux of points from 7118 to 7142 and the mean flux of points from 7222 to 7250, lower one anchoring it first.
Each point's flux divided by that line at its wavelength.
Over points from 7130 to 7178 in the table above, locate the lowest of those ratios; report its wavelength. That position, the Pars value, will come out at 7160.0 angstroms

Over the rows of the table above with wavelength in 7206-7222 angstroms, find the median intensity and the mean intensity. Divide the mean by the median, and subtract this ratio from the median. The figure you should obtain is 6.12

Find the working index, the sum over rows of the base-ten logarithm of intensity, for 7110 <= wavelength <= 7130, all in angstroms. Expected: 4.3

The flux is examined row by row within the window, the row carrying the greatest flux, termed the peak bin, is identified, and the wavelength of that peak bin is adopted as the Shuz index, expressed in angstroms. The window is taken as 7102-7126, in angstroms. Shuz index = 7104.0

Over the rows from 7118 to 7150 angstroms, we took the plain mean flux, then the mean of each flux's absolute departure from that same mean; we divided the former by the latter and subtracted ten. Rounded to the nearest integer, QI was 13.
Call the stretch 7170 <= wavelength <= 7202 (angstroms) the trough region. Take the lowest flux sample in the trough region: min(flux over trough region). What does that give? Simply 7.41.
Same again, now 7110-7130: 7.293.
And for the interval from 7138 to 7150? 7.346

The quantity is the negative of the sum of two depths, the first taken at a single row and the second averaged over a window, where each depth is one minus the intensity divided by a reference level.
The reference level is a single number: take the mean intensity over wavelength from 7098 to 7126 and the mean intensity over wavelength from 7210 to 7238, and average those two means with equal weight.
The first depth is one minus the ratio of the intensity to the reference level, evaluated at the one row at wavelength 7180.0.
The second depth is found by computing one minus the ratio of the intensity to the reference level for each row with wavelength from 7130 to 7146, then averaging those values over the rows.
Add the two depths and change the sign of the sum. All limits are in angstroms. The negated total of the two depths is 0.110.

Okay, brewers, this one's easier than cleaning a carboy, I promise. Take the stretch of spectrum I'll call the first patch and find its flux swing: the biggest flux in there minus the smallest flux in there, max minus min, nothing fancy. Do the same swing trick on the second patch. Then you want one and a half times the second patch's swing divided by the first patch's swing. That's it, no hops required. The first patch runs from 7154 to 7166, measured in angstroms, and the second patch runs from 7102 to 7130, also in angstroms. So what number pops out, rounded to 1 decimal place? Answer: 18.8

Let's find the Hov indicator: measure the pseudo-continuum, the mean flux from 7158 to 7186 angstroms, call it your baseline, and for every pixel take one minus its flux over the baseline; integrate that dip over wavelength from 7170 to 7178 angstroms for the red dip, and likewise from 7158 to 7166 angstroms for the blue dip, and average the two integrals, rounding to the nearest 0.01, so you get 0.06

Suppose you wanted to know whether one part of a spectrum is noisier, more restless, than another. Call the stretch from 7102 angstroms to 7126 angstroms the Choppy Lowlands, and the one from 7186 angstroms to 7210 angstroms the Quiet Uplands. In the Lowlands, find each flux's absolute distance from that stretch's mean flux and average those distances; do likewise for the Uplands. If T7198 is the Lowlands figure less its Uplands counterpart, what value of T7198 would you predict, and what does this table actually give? -0.06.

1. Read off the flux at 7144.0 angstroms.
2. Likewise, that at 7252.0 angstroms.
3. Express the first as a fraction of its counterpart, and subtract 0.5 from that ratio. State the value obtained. 0.544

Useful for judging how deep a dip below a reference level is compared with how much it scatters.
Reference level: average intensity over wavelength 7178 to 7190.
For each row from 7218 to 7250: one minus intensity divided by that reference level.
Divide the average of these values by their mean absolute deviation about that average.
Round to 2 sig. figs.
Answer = 1.5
